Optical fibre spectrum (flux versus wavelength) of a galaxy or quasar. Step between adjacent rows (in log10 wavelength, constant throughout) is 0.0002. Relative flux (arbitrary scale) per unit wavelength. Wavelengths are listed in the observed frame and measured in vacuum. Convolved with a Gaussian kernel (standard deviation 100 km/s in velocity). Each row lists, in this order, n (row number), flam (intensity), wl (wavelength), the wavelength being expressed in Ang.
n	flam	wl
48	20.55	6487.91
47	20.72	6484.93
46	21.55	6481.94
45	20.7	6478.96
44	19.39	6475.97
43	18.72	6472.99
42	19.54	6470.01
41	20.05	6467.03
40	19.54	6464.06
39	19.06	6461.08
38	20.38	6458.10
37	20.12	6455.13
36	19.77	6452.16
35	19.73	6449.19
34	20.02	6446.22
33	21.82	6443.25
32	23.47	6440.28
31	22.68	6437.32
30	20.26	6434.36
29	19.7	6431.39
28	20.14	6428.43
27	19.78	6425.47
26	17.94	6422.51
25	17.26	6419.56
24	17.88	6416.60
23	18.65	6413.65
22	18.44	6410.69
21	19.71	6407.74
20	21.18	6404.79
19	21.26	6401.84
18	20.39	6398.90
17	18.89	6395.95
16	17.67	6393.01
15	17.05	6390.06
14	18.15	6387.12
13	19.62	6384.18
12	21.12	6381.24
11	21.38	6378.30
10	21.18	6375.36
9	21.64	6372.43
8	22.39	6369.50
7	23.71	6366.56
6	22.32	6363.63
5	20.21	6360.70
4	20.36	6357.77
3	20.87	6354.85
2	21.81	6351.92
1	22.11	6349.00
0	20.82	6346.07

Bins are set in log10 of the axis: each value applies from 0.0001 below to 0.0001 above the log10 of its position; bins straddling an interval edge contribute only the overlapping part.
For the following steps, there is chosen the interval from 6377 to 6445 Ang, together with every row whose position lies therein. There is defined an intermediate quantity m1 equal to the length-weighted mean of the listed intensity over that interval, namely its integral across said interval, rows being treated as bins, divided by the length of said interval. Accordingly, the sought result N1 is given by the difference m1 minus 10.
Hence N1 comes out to 9.76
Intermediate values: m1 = 19.8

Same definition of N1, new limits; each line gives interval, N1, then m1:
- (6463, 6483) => 9.91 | 19.9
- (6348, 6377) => 11.66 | 21.7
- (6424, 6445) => 11.11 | 21.1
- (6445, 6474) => 9.71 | 19.7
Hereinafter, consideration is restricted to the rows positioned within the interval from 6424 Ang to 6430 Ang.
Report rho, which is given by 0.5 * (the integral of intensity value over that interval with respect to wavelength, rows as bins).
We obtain 60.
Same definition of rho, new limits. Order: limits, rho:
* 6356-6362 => 61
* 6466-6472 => 59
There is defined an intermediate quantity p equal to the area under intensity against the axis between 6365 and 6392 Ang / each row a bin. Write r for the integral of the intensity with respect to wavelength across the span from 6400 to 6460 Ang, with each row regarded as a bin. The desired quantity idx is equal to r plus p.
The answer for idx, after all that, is 1758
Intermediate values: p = 557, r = 1200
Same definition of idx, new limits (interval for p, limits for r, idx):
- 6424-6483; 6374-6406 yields 1832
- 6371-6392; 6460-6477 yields 749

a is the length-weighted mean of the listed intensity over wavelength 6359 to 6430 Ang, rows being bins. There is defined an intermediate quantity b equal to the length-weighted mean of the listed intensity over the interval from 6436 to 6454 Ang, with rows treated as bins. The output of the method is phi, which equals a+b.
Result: 41.1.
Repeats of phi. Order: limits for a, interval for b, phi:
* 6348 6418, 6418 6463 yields 40.5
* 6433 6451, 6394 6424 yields 40.5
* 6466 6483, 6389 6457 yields 39.7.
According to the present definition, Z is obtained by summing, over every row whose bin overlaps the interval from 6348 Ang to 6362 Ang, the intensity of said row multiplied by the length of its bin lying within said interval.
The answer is 295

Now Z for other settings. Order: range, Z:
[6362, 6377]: 333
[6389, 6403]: 267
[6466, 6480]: 275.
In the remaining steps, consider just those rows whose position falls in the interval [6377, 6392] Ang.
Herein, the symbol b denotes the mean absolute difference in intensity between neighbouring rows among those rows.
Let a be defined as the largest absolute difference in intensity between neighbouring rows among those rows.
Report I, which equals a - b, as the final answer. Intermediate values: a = 1.50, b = 1.08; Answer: 0.42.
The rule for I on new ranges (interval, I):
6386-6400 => 0.39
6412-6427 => 0.86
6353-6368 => 1.07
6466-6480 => 0.48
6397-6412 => 0.55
